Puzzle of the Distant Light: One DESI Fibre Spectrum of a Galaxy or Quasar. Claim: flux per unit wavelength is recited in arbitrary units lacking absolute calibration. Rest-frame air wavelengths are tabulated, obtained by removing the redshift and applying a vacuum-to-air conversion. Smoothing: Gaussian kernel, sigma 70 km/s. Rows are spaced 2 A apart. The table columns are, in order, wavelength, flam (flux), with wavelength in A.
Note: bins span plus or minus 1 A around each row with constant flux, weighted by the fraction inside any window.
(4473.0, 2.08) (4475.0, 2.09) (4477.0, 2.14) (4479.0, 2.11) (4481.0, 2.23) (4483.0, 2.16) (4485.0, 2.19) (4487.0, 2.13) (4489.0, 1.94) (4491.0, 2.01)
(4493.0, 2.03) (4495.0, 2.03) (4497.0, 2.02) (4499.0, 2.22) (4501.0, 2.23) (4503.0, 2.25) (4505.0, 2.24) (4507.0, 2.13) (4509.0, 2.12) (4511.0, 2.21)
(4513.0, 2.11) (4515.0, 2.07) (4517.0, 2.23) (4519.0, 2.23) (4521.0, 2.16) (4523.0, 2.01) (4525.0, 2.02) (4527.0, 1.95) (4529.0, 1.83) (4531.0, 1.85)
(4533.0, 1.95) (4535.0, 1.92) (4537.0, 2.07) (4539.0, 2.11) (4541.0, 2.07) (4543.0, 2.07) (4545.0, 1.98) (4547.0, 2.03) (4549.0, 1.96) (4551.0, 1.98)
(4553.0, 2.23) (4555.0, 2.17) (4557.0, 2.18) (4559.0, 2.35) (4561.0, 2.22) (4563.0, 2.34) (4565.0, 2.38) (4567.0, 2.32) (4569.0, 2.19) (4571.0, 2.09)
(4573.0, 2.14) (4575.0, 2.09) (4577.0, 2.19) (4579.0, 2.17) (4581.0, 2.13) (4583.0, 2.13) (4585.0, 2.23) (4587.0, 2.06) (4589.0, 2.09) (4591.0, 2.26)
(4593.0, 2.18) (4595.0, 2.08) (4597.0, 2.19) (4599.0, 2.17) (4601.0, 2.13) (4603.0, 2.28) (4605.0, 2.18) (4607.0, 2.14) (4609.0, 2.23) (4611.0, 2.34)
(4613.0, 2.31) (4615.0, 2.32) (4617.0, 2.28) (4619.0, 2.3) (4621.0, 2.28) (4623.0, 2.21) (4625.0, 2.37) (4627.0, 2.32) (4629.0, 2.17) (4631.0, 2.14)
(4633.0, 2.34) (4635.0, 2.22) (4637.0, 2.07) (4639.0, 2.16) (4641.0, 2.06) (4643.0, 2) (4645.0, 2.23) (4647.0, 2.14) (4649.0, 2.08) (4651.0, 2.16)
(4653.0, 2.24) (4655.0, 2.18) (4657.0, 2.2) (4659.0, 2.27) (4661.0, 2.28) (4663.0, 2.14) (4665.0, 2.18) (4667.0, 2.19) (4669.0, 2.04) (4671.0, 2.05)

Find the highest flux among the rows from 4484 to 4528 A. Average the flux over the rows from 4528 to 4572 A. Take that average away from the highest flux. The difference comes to 0.146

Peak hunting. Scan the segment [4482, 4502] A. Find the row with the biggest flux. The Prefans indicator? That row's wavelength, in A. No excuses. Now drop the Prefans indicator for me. 4501.0 A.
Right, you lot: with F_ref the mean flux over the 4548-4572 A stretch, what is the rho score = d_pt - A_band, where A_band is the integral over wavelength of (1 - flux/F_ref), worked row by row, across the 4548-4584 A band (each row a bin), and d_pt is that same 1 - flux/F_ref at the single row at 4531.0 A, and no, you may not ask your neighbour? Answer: -0.16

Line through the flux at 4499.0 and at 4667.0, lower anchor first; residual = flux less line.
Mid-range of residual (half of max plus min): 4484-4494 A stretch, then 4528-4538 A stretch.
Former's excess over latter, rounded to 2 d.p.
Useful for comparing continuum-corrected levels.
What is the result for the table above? 0.11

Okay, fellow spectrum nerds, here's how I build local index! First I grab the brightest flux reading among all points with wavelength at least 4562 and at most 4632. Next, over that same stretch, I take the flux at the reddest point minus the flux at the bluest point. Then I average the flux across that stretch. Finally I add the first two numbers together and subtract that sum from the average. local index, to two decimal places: 0.03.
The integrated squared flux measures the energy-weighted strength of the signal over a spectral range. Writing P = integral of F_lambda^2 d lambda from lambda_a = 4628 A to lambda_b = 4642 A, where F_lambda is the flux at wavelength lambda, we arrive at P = 66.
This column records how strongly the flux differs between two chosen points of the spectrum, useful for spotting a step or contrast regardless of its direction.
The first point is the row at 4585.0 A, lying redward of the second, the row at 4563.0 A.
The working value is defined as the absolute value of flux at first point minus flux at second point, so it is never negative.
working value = 0.11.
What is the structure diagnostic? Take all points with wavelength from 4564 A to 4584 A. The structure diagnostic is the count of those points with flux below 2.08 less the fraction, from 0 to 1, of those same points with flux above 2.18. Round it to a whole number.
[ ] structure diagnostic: 0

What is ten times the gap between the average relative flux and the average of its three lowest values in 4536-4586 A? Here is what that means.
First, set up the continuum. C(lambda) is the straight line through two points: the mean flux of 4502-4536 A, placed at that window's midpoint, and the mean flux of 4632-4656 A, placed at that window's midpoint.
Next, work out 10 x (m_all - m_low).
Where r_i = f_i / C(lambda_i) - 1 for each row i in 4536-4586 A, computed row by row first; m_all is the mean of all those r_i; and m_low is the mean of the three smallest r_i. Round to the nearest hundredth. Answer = 0.82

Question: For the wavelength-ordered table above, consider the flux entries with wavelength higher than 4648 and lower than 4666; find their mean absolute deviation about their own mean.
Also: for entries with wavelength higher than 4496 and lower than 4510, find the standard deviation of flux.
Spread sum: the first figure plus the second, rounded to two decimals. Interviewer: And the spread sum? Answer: 0.13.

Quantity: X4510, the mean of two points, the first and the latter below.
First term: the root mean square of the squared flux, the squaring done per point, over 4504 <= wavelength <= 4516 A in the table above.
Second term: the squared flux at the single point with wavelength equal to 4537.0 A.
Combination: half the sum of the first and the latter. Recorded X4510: 4.45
